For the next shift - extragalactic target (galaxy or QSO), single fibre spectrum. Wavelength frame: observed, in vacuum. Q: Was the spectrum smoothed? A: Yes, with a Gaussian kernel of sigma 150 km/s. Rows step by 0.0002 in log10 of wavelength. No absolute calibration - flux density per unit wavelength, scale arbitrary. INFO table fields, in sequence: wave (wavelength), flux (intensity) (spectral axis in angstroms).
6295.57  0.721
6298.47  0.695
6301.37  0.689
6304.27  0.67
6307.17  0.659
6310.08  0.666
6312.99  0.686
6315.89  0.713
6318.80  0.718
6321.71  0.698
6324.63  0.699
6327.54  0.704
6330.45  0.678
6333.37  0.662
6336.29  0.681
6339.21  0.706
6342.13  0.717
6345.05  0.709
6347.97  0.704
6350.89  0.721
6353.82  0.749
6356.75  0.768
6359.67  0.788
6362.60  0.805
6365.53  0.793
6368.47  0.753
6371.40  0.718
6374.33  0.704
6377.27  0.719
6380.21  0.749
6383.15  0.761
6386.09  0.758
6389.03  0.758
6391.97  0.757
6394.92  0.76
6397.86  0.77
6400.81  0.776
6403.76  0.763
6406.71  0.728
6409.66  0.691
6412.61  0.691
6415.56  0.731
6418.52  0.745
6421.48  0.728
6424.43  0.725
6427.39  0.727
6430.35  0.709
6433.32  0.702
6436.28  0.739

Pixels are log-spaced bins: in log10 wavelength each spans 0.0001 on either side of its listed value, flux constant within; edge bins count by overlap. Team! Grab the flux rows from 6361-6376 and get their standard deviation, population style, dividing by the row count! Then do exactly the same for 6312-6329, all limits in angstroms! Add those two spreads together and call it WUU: 0.050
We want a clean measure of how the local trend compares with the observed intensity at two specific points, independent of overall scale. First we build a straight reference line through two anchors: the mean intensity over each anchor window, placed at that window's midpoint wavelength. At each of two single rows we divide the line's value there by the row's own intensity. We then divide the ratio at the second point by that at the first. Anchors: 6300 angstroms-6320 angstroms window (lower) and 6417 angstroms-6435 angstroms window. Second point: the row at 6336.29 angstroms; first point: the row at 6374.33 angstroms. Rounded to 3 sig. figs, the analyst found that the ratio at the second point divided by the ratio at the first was 1.02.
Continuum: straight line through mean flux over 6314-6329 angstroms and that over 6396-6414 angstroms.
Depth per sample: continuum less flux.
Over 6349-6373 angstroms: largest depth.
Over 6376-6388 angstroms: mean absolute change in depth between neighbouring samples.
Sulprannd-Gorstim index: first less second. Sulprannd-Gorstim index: -0.008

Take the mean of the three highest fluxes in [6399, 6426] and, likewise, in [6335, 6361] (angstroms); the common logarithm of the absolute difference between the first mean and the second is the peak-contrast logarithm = -2.15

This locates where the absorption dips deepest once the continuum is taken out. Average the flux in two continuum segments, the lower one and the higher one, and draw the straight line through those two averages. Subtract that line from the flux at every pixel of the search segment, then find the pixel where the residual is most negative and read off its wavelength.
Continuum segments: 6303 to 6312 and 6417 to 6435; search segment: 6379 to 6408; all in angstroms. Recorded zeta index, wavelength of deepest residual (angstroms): 6406.71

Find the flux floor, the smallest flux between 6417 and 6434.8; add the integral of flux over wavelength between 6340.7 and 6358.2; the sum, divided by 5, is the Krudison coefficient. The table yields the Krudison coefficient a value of 2.69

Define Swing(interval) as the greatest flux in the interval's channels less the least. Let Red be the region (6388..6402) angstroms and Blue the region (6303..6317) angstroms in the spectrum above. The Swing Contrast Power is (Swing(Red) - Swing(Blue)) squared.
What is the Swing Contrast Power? 0.0012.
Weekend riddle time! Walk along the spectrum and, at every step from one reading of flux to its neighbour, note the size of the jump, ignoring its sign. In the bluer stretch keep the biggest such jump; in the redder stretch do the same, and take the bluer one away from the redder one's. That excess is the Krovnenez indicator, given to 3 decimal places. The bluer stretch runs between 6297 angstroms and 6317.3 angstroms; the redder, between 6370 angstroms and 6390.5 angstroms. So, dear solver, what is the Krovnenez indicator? 0.003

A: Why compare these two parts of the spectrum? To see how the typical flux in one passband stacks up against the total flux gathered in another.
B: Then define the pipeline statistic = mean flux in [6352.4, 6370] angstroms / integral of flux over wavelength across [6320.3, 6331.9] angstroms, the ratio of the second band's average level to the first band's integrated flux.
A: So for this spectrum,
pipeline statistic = 0.096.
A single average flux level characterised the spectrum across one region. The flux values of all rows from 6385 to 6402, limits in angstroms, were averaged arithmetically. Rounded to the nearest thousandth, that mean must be 0.763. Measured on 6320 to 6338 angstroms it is 0.687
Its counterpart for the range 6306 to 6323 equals 0.690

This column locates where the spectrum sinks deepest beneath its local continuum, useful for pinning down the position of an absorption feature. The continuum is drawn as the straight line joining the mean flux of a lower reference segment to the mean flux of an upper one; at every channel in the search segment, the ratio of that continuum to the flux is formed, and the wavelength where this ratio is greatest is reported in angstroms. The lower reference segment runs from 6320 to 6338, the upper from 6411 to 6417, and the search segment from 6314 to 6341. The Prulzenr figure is 6333.37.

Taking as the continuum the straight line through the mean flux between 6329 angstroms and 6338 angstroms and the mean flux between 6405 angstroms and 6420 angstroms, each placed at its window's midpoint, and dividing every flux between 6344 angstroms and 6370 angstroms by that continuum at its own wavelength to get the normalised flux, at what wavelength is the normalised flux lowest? 6347.97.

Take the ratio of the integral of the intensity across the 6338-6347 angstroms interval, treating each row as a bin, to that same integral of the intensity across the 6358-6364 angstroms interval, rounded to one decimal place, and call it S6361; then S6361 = 1.3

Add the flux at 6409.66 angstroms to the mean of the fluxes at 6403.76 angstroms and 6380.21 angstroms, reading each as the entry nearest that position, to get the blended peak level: 1.447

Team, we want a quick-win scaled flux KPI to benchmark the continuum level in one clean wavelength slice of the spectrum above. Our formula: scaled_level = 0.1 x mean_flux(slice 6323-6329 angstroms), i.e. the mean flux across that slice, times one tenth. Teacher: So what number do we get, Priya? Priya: 0.070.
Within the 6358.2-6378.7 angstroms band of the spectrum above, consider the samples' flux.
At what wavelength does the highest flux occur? 6362.60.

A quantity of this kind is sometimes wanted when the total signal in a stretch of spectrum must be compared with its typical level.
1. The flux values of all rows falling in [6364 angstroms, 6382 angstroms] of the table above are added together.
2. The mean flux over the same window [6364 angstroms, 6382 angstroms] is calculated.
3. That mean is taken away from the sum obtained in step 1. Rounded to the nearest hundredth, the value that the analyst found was 3.70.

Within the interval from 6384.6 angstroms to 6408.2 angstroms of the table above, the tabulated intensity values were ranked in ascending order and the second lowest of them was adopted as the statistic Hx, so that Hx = 0.757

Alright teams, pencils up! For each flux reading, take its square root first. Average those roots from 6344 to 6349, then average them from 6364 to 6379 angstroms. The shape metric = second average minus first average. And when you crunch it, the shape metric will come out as 0.018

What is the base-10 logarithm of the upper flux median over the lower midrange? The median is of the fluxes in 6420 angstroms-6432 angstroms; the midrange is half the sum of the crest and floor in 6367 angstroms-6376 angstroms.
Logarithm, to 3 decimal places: -0.001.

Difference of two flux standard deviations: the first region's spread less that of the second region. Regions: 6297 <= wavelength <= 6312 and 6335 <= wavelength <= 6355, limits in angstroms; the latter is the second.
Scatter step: -0.005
